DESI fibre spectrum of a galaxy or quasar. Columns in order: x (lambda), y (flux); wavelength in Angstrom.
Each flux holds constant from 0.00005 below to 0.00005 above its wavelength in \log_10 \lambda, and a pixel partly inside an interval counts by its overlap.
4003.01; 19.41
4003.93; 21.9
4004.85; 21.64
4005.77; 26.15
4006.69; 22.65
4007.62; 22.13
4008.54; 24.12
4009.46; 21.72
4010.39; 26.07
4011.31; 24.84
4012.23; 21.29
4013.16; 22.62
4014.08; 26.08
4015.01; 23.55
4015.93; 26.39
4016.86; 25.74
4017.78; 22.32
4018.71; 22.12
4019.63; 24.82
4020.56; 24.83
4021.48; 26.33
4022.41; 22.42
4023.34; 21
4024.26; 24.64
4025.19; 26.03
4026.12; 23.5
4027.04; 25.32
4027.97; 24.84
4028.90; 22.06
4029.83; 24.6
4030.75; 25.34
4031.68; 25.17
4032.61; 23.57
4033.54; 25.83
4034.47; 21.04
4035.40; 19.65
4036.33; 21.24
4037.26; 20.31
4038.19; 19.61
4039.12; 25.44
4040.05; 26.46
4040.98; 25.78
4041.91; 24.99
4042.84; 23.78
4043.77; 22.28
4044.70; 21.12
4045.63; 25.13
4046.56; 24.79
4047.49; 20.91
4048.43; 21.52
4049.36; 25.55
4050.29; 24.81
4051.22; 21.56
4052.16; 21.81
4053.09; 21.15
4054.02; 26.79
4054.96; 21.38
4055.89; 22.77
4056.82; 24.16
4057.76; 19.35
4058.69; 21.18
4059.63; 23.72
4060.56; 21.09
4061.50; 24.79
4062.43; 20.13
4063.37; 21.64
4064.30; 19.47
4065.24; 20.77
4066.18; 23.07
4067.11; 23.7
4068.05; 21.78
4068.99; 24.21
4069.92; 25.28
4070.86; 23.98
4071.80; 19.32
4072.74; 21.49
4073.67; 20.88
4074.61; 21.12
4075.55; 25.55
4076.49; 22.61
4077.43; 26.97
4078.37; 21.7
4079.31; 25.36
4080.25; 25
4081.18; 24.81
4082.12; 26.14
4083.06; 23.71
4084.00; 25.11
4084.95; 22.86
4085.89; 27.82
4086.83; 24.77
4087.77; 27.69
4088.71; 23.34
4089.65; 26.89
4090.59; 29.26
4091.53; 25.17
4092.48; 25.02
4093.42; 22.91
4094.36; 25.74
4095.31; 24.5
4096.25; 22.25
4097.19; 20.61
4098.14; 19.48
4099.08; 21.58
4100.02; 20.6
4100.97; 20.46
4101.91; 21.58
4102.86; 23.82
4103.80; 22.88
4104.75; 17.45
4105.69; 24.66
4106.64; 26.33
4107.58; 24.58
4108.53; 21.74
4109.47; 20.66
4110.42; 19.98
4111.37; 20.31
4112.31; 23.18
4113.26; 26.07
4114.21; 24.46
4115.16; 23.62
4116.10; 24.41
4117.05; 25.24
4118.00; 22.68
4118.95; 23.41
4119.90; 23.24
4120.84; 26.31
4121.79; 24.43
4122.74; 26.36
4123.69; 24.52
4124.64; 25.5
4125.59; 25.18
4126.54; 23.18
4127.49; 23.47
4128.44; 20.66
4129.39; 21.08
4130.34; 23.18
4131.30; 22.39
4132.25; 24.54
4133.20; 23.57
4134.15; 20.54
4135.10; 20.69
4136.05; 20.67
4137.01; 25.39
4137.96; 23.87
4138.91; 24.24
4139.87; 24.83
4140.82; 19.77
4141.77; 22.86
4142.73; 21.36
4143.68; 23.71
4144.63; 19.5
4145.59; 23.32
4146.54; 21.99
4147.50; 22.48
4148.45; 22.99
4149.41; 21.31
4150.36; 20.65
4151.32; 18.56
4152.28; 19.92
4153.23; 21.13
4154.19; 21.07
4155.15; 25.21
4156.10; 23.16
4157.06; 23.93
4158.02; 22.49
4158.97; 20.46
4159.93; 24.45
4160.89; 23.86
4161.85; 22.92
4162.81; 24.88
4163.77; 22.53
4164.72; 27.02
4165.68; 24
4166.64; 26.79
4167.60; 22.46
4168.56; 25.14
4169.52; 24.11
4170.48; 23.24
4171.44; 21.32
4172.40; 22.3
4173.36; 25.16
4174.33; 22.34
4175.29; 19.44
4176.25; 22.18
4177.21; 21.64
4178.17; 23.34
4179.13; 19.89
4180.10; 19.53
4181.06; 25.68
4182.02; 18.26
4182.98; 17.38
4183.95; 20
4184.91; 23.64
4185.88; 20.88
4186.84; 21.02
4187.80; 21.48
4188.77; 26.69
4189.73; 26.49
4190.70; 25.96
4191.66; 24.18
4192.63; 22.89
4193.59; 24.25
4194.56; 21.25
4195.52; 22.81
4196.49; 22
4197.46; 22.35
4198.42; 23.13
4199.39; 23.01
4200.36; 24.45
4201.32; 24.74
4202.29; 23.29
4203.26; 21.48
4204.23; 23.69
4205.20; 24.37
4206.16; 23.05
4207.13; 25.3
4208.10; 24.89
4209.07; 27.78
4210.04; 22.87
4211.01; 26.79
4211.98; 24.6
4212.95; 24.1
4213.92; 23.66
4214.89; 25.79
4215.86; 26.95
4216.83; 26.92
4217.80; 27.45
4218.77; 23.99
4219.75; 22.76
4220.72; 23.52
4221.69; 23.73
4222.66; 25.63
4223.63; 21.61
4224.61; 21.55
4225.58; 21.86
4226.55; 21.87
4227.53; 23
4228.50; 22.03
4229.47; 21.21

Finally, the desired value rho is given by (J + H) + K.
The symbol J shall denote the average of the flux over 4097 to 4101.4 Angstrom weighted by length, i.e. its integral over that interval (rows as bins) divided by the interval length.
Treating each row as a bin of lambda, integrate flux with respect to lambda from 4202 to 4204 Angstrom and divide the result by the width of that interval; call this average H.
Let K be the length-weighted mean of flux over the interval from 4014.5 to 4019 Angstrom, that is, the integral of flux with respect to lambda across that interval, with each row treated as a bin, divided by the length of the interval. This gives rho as 67.0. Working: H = 22.4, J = 20.5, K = 24.1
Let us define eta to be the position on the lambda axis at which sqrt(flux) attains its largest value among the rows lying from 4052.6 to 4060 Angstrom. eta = 4054.02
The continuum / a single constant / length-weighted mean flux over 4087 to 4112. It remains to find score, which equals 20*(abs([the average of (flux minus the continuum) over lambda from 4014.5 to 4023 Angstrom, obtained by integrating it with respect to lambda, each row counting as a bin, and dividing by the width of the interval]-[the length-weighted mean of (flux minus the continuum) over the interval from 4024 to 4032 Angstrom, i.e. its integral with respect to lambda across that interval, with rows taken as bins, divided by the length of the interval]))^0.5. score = 12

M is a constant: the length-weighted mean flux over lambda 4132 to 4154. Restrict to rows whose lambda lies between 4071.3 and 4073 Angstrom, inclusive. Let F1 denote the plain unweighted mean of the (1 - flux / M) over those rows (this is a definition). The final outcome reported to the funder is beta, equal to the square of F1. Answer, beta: 0.006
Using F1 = 0.07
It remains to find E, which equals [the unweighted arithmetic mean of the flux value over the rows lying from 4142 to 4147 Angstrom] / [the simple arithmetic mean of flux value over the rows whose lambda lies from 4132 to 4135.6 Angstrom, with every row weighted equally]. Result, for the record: 0.98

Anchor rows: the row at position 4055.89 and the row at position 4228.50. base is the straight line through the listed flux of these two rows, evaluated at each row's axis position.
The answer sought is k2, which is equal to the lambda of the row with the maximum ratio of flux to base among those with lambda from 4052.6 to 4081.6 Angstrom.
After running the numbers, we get 4077.43 Angstrom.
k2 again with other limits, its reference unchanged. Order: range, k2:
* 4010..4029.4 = 4015.93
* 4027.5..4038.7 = 4033.54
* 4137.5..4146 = 4139.87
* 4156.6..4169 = 4164.72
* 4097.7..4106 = 4105.69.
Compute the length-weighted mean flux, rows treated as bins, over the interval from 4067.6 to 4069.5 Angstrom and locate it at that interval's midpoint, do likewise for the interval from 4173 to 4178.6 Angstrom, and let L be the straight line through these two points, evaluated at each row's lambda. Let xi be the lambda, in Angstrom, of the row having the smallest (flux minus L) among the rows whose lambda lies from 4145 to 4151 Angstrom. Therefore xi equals 4150.36 Angstrom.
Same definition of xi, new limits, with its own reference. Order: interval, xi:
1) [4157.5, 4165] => 4158.97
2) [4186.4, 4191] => 4186.84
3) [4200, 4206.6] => 4203.26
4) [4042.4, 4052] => 4047.49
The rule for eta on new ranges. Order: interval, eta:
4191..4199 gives 4193.59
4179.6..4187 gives 4181.06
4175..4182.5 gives 4181.06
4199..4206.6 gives 4201.32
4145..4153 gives 4145.59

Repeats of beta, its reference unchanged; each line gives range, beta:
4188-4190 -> 0.043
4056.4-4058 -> 0.000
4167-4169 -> 0.006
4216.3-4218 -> 0.054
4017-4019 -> 0.000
